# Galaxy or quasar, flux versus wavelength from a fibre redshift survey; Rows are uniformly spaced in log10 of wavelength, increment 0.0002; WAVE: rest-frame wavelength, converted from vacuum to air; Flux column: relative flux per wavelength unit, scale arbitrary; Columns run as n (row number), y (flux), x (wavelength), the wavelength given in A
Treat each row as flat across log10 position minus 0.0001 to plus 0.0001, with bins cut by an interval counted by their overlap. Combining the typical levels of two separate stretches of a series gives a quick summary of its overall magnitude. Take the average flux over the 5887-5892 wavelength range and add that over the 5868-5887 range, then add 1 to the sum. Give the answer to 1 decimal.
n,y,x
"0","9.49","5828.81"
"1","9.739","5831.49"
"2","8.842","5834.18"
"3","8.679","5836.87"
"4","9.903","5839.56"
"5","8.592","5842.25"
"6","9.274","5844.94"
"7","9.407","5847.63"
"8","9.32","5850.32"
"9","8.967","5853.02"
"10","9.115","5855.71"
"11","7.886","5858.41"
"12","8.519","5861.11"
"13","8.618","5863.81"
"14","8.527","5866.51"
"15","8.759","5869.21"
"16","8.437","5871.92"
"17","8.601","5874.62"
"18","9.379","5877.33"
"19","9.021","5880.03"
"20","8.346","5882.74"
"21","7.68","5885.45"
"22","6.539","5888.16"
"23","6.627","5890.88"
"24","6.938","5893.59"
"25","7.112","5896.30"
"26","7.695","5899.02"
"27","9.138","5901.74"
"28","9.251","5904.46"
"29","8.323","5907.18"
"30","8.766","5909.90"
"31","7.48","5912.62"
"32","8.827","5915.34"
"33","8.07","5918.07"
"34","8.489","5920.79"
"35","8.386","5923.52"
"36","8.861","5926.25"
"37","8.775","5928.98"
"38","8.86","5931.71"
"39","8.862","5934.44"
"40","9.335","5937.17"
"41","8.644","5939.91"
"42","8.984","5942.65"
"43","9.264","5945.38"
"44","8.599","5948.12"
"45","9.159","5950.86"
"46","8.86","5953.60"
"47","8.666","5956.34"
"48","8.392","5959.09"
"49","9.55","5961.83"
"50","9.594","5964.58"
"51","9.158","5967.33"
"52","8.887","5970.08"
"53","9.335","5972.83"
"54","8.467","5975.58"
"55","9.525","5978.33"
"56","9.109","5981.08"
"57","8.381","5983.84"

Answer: 16.2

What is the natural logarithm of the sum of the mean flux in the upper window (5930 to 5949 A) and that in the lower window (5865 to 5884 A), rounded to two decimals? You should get 2.87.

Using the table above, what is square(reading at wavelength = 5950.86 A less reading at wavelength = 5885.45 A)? 2.19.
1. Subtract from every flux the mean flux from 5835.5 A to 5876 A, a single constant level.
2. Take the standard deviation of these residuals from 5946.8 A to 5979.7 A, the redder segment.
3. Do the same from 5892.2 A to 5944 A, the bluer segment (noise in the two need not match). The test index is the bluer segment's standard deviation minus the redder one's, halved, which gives 0.13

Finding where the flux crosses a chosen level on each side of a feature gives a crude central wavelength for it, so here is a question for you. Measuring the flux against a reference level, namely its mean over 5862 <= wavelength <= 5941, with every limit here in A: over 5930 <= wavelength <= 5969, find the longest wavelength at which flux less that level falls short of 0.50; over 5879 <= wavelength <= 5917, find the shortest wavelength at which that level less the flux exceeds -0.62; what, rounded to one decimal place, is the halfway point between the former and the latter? 5920.9 A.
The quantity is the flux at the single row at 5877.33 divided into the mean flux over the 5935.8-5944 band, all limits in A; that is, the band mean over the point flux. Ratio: 0.958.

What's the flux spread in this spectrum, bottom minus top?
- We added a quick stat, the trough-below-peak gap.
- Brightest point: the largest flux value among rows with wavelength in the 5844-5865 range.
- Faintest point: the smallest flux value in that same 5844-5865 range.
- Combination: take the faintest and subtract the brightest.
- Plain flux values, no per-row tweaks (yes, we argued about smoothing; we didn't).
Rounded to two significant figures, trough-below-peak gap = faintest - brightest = -1.5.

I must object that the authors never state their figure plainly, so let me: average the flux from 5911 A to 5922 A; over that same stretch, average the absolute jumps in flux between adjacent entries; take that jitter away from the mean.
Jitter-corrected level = 7.4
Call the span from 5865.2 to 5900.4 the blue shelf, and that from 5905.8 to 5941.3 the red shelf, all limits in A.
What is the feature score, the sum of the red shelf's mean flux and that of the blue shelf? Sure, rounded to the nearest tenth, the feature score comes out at 16.6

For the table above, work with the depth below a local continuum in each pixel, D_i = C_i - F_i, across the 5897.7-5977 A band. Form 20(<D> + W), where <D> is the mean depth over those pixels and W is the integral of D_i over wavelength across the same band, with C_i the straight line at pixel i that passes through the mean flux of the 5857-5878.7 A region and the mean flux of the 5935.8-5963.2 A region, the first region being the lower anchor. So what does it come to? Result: 176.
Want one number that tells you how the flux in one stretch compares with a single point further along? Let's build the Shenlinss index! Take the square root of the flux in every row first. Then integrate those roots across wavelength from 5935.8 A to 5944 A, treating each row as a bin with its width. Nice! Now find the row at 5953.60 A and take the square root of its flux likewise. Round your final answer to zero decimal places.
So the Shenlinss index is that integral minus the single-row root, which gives 22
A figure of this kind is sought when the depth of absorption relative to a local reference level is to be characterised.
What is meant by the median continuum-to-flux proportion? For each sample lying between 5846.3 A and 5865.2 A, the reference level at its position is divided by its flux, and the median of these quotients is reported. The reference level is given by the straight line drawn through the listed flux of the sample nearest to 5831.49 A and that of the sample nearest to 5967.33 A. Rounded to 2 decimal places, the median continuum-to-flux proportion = 1.08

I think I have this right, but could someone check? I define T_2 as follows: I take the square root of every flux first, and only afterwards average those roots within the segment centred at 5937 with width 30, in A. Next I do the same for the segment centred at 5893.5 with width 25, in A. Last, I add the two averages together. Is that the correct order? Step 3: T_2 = 5.75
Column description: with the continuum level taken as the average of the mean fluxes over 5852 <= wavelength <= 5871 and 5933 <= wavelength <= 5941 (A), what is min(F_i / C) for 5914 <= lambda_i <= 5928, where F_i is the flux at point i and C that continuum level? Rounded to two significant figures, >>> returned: 0.92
